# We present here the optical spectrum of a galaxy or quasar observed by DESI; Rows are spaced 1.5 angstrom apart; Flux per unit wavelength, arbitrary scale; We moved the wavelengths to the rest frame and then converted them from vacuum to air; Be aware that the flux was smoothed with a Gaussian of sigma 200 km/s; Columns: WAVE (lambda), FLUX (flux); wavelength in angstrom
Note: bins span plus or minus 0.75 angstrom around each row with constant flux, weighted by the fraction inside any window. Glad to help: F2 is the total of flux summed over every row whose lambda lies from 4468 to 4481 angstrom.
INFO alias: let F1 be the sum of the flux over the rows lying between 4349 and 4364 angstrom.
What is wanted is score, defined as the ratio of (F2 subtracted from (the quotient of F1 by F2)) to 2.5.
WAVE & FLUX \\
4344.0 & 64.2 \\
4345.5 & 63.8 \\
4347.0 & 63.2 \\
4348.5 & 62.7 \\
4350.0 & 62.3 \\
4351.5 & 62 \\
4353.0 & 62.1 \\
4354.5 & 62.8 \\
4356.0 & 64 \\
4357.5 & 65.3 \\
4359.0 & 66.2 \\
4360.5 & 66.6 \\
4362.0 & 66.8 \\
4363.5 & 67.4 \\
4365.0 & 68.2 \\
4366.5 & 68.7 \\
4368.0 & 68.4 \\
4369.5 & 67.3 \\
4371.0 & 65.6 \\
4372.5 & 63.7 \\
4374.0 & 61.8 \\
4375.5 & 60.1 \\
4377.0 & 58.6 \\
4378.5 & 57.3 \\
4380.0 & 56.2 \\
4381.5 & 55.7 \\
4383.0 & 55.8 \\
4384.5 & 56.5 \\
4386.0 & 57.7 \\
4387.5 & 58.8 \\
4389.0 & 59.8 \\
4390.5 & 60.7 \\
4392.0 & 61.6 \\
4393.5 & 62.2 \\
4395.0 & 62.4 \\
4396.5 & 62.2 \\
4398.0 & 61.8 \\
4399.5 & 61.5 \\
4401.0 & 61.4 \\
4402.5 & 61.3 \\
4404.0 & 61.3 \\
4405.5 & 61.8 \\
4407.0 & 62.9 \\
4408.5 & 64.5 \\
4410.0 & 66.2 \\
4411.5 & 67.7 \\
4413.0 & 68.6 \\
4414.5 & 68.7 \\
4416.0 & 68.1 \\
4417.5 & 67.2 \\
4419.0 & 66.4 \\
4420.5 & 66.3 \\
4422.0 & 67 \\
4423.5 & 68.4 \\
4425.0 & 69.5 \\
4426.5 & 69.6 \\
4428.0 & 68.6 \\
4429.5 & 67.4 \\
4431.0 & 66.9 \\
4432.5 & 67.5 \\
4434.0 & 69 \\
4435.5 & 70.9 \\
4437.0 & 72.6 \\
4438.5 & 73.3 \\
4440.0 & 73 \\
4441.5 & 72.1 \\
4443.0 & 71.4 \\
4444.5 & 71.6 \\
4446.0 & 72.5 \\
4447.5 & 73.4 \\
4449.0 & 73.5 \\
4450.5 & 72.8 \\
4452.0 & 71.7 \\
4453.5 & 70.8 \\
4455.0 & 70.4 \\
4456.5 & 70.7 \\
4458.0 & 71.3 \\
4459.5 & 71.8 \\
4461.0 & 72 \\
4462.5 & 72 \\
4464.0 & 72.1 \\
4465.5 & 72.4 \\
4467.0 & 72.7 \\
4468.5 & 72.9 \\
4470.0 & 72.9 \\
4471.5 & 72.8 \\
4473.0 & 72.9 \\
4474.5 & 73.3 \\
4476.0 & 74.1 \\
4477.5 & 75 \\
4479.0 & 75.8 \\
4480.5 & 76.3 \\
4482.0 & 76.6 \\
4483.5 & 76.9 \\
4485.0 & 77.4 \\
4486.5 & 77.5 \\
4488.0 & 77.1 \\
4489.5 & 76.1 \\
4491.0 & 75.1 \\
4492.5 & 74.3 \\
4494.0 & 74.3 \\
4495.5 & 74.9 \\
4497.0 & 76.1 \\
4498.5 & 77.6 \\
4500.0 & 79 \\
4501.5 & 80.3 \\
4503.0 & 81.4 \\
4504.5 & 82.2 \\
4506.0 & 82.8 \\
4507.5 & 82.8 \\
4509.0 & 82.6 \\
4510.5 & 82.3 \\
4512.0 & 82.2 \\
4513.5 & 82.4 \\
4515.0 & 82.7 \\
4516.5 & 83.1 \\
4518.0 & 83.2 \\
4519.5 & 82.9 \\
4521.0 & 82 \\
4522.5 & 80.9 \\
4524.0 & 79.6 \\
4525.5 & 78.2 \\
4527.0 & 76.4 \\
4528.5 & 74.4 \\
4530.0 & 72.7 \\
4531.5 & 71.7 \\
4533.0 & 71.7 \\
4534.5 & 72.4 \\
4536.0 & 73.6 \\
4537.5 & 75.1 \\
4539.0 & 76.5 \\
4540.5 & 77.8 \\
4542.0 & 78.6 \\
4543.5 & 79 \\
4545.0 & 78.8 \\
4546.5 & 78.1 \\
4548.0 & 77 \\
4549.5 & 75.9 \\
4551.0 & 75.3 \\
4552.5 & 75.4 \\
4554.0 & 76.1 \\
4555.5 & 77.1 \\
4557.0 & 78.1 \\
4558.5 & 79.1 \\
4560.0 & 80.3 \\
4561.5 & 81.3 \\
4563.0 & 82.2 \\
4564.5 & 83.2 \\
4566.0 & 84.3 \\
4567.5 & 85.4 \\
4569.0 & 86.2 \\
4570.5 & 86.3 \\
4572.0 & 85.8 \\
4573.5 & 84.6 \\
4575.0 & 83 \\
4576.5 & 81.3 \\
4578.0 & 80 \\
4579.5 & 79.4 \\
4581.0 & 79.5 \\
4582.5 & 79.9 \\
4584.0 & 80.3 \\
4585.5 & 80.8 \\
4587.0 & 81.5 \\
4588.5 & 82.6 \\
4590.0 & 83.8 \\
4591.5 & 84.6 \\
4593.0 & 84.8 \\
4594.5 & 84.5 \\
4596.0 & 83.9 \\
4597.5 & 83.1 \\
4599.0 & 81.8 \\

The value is -266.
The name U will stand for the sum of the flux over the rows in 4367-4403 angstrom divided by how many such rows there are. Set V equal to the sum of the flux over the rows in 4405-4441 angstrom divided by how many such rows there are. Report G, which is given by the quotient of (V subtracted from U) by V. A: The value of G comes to -0.11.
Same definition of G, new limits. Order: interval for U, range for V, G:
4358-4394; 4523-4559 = -0.18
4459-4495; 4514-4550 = -0.04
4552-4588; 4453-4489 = 0.10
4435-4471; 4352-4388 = 0.15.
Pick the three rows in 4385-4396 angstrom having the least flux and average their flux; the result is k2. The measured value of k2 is 59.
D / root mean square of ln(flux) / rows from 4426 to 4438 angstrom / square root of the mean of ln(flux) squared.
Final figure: 4.235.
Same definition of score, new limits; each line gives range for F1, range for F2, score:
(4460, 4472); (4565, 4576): -238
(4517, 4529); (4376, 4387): -158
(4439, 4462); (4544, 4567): -473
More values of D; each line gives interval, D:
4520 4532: 4.343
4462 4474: 4.285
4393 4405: 4.123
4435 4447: 4.279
